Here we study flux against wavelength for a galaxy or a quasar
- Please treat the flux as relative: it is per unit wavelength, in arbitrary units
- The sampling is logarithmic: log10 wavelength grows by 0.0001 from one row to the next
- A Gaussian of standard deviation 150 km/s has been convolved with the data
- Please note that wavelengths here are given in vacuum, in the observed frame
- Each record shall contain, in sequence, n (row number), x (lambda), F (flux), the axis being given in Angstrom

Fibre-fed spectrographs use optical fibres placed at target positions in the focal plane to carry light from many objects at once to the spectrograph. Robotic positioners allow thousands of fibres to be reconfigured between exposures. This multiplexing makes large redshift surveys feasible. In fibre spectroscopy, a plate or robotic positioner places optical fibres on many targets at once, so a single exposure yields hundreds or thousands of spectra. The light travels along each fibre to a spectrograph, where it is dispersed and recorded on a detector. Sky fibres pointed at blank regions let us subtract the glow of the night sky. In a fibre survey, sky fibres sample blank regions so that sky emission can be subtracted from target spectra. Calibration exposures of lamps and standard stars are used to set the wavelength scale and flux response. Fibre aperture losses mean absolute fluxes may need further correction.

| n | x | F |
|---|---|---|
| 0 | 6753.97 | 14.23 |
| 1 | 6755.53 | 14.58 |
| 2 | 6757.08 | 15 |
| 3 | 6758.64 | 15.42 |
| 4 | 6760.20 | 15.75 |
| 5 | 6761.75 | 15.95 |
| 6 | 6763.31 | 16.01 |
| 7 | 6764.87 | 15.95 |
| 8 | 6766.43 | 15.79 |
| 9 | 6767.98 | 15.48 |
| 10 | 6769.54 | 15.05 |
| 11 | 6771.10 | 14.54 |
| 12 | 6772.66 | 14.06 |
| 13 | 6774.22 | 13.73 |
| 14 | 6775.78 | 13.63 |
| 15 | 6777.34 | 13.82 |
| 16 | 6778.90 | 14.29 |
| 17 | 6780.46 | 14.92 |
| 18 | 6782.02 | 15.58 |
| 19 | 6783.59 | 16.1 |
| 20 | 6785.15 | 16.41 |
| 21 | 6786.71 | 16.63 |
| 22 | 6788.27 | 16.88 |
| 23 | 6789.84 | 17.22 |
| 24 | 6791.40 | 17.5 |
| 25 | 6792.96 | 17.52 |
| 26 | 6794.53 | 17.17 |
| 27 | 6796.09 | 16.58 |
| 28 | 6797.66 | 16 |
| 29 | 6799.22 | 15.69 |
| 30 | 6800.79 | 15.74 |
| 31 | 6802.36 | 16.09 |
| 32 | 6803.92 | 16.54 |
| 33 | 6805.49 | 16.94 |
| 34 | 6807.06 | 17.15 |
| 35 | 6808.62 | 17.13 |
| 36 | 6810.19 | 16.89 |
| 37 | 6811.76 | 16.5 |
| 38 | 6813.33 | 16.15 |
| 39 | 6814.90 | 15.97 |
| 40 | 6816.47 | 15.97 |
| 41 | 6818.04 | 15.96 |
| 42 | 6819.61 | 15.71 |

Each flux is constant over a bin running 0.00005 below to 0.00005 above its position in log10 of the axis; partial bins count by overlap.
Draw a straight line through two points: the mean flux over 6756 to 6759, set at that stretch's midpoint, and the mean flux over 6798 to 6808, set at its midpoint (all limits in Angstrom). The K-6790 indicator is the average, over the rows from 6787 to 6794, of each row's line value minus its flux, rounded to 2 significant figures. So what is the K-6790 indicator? -1.2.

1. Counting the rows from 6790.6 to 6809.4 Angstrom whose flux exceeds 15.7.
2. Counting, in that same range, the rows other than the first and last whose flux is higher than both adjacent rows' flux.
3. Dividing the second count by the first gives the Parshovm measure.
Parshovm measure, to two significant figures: 0.18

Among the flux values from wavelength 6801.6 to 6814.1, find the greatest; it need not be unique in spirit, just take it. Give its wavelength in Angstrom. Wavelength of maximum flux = 6807.06 Angstrom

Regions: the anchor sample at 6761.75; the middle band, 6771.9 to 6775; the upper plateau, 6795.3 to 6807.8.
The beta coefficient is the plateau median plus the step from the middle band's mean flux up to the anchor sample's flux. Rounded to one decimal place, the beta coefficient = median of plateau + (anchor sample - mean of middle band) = 18.4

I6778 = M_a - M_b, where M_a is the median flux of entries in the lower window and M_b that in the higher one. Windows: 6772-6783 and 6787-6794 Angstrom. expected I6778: -3.3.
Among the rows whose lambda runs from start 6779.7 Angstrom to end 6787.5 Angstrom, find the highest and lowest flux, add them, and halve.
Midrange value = 15.8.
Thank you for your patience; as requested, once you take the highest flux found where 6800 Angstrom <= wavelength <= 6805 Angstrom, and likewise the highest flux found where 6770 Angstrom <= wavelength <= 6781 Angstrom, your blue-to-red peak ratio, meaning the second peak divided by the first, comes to 0.90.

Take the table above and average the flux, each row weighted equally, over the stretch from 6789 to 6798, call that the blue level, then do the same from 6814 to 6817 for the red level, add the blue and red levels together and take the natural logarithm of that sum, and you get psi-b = 3.50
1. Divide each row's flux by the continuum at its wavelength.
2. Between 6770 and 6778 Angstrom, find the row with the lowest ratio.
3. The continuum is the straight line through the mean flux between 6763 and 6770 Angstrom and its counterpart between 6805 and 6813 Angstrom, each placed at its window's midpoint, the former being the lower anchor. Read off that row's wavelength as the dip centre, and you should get 6775.78 Angstrom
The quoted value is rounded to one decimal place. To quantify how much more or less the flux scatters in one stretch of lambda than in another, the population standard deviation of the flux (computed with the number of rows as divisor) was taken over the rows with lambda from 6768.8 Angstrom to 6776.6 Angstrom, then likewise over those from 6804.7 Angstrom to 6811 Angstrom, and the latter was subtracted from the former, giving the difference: 0.4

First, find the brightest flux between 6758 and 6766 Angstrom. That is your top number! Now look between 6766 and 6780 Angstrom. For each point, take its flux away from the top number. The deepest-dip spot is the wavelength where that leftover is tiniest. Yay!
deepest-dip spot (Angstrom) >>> 6766.43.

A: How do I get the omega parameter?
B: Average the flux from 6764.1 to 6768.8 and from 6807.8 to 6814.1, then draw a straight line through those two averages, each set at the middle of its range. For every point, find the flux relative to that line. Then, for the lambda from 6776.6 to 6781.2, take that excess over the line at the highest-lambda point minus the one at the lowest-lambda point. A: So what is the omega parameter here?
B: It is 1.0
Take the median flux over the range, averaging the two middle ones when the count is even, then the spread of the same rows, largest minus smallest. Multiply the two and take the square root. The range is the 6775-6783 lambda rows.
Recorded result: 5.3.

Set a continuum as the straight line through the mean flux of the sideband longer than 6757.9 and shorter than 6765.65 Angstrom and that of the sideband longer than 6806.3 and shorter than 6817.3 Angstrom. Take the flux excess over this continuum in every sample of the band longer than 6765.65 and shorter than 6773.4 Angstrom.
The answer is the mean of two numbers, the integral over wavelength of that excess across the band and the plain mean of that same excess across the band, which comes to -4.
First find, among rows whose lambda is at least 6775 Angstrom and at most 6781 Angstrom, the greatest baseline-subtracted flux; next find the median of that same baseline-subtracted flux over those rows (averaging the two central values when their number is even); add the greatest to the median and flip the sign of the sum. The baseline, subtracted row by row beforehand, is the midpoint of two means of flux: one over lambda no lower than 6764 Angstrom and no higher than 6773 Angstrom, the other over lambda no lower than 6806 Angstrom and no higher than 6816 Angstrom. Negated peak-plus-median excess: 2.8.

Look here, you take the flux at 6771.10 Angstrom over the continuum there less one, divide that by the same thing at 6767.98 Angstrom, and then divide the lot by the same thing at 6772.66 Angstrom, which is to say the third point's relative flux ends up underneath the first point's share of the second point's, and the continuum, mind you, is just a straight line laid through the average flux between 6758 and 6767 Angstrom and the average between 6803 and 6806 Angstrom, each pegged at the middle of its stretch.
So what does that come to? -26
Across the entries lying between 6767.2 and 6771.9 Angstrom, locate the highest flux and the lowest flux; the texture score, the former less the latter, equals 0.9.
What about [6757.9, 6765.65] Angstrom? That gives 0.6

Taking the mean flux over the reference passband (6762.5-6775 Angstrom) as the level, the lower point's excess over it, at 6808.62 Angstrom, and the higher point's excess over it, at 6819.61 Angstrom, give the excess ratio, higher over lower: 0.3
